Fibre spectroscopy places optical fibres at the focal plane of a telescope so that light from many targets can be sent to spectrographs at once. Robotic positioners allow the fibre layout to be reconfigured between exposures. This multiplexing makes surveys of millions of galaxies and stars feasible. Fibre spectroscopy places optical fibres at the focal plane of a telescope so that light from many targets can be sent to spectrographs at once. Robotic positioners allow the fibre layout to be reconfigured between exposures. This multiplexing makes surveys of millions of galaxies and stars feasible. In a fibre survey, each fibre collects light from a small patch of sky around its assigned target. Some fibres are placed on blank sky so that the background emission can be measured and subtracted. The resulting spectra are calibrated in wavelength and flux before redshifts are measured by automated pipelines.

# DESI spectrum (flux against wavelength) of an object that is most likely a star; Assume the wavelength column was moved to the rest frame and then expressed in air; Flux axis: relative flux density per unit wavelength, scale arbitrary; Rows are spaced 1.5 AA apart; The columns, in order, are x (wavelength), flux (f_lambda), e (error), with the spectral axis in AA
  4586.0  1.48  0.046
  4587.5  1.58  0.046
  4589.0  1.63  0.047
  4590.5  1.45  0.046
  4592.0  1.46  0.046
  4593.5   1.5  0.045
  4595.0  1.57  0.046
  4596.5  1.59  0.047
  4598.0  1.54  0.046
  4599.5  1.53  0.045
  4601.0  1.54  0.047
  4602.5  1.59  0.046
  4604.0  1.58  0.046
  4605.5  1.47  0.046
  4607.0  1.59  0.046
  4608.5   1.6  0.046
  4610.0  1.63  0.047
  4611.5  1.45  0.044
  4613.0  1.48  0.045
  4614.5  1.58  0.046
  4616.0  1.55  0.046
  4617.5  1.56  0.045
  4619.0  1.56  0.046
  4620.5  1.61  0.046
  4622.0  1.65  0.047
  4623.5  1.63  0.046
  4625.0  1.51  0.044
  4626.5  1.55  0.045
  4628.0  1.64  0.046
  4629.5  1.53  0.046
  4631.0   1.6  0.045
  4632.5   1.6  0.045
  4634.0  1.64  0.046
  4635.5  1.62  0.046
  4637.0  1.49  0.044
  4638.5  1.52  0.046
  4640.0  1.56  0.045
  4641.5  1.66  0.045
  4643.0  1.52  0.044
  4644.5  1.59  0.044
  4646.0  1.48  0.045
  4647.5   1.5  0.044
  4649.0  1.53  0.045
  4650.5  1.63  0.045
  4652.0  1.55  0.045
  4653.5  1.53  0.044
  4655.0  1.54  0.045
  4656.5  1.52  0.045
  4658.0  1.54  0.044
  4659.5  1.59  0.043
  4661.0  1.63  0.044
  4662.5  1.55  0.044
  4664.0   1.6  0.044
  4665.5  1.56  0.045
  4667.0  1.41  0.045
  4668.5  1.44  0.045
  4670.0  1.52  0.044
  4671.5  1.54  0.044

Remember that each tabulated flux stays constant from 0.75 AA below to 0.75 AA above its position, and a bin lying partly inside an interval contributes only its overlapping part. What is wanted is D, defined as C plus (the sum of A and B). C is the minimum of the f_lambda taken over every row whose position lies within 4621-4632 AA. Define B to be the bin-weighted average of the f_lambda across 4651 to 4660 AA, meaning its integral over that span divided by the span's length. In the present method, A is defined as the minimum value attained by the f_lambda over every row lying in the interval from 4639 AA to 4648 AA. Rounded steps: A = 1.48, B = 1.55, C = 1.51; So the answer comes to 4.54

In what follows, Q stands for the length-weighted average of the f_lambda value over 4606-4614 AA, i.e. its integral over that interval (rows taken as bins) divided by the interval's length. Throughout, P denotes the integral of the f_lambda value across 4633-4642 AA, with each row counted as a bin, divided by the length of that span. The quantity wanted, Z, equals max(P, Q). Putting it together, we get 1.58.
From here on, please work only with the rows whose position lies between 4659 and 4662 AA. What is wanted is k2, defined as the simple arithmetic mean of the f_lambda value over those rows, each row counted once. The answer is 1.61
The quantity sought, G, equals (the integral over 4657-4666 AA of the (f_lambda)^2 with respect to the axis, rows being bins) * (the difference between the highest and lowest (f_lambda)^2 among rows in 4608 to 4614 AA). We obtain 12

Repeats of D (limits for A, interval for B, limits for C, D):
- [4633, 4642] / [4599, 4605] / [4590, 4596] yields 4.50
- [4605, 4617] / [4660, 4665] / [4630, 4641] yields 4.53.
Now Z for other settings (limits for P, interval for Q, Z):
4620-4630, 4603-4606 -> 1.59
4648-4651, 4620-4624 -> 1.63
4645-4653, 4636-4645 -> 1.56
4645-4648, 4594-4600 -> 1.56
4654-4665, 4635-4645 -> 1.57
